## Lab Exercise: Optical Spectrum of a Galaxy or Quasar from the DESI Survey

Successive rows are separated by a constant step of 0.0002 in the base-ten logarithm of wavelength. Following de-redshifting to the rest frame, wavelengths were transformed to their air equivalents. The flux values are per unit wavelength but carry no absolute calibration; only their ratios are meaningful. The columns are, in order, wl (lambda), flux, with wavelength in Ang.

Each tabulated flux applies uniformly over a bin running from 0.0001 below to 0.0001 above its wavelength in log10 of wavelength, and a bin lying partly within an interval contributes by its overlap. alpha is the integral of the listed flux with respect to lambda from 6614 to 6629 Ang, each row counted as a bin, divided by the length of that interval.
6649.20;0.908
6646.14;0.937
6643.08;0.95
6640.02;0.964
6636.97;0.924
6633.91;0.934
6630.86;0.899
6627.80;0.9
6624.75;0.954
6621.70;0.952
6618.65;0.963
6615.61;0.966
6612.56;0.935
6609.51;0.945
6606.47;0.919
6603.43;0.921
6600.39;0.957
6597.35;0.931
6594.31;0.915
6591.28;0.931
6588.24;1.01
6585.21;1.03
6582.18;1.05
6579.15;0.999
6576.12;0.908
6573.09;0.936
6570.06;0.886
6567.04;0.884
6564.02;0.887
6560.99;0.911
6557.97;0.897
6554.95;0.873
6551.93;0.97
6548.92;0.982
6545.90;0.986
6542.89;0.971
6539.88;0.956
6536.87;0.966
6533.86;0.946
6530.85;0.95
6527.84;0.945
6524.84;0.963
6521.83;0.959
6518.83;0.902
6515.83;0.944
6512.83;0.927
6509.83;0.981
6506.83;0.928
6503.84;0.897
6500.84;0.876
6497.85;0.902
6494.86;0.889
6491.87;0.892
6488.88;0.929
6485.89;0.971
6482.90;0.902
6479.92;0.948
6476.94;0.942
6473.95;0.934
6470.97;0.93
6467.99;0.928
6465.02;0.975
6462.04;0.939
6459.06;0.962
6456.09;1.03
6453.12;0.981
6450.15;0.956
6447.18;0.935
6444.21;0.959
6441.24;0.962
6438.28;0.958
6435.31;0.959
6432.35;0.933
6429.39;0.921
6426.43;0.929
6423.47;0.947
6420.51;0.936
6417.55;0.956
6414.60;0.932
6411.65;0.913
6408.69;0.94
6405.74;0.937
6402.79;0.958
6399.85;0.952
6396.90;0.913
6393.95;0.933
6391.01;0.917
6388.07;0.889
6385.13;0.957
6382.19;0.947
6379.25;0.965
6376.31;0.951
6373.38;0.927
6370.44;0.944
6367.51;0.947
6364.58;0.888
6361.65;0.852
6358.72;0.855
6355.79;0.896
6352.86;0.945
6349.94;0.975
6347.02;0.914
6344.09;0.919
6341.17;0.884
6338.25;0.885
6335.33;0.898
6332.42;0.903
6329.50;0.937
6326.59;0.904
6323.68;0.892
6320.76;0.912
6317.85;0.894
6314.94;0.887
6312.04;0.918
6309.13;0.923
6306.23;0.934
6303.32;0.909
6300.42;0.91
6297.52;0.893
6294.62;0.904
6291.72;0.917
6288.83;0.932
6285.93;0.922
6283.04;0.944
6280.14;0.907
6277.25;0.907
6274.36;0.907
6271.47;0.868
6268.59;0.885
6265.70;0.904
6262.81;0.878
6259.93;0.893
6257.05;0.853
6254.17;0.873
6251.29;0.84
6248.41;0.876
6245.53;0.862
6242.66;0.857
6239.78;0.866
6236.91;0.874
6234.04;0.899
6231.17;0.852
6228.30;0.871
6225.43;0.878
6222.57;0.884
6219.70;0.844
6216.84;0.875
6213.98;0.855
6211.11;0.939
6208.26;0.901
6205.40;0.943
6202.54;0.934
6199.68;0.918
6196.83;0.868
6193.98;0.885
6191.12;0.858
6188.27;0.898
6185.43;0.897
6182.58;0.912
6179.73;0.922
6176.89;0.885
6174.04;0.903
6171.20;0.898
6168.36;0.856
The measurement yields 0.948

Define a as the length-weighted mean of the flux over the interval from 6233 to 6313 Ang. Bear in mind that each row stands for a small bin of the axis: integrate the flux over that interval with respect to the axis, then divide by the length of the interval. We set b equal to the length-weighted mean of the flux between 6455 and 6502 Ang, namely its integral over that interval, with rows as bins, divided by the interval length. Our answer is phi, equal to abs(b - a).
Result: 0.039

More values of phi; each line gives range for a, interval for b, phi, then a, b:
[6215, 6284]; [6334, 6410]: 0.044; 0.878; 0.923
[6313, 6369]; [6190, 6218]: 0.007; 0.905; 0.898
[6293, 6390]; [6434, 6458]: 0.054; 0.914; 0.968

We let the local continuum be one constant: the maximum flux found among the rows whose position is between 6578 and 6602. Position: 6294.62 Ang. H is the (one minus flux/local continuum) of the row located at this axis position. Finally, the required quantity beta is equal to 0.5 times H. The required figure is 0.070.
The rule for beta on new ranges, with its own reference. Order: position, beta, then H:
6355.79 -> 0.073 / 0.147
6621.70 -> 0.047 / 0.093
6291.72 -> 0.063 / 0.127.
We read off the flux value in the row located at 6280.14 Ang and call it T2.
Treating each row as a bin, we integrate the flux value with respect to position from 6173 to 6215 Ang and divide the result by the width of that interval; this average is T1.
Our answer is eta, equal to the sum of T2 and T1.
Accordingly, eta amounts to 1.81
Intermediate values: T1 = 0.902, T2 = 0.907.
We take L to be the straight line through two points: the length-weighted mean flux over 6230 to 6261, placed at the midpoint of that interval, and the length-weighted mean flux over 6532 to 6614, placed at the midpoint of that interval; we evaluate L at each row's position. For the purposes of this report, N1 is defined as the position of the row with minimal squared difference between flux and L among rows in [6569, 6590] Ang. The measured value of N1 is 6573.09 Ang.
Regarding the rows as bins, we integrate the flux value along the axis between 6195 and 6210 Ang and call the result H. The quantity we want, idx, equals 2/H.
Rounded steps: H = 13.7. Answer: 0.146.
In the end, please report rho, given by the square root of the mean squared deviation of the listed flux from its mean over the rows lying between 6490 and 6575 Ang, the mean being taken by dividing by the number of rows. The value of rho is 0.0359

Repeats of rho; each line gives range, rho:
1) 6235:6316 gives 0.0264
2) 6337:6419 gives 0.0318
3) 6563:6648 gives 0.0406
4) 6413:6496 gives 0.0277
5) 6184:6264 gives 0.0269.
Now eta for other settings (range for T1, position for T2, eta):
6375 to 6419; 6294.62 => 1.84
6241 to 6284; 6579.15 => 1.88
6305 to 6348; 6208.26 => 1.81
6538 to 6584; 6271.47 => 1.81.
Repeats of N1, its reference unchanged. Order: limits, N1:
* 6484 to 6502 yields 6488.88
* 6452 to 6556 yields 6506.83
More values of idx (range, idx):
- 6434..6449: 0.140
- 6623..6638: 0.145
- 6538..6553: 0.137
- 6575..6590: 0.133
